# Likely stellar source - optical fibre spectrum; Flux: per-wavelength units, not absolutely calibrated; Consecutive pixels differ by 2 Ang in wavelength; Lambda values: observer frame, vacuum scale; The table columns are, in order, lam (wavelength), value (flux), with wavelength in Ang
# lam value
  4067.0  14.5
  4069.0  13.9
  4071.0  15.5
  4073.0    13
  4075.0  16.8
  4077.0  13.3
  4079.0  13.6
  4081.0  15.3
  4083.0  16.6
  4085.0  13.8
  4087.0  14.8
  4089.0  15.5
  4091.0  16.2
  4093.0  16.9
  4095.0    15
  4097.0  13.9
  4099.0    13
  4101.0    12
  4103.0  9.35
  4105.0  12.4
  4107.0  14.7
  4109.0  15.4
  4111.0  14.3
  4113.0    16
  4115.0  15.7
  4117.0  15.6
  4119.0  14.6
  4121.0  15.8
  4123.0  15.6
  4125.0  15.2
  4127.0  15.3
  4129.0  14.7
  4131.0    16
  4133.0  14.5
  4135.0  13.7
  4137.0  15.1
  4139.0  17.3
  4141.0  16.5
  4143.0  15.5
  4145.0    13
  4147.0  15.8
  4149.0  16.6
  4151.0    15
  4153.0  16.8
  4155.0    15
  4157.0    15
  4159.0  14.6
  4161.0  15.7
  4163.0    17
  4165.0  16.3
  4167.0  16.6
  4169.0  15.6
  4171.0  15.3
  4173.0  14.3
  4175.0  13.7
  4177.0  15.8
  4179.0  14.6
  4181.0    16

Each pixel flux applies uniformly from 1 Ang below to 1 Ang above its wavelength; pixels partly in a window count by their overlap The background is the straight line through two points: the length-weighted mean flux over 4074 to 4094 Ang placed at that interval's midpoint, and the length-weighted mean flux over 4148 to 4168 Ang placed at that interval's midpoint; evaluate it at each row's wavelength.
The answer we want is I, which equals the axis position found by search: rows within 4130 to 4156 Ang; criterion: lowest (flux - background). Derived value 4145.0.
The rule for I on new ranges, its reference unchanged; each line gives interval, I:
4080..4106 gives 4103.0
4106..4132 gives 4111.0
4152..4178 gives 4175.0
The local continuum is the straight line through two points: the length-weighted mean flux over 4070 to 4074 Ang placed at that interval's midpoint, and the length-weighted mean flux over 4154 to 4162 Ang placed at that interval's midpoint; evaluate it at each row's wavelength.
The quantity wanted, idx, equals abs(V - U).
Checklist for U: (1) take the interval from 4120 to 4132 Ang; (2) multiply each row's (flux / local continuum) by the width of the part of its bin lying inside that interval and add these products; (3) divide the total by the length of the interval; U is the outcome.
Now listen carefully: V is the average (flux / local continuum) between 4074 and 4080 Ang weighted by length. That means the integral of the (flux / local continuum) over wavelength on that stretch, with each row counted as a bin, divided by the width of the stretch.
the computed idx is 0.03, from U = 1.05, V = 1.02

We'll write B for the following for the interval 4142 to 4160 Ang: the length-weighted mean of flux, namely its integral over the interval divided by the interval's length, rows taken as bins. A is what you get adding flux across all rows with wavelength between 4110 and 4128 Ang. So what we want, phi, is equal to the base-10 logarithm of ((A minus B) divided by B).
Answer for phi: 0.906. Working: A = 138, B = 15.3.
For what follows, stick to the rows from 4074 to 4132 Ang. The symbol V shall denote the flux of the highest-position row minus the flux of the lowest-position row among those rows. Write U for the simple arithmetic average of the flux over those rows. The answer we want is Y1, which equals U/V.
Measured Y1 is -18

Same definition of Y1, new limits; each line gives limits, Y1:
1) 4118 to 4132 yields 11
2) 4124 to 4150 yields 11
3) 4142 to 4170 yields 156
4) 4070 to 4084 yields 14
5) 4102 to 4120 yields 3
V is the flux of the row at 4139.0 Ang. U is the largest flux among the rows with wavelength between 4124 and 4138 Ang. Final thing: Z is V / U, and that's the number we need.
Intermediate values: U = 16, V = 17.3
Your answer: 1.08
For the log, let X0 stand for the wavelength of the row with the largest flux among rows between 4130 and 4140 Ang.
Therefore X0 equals 4139.0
